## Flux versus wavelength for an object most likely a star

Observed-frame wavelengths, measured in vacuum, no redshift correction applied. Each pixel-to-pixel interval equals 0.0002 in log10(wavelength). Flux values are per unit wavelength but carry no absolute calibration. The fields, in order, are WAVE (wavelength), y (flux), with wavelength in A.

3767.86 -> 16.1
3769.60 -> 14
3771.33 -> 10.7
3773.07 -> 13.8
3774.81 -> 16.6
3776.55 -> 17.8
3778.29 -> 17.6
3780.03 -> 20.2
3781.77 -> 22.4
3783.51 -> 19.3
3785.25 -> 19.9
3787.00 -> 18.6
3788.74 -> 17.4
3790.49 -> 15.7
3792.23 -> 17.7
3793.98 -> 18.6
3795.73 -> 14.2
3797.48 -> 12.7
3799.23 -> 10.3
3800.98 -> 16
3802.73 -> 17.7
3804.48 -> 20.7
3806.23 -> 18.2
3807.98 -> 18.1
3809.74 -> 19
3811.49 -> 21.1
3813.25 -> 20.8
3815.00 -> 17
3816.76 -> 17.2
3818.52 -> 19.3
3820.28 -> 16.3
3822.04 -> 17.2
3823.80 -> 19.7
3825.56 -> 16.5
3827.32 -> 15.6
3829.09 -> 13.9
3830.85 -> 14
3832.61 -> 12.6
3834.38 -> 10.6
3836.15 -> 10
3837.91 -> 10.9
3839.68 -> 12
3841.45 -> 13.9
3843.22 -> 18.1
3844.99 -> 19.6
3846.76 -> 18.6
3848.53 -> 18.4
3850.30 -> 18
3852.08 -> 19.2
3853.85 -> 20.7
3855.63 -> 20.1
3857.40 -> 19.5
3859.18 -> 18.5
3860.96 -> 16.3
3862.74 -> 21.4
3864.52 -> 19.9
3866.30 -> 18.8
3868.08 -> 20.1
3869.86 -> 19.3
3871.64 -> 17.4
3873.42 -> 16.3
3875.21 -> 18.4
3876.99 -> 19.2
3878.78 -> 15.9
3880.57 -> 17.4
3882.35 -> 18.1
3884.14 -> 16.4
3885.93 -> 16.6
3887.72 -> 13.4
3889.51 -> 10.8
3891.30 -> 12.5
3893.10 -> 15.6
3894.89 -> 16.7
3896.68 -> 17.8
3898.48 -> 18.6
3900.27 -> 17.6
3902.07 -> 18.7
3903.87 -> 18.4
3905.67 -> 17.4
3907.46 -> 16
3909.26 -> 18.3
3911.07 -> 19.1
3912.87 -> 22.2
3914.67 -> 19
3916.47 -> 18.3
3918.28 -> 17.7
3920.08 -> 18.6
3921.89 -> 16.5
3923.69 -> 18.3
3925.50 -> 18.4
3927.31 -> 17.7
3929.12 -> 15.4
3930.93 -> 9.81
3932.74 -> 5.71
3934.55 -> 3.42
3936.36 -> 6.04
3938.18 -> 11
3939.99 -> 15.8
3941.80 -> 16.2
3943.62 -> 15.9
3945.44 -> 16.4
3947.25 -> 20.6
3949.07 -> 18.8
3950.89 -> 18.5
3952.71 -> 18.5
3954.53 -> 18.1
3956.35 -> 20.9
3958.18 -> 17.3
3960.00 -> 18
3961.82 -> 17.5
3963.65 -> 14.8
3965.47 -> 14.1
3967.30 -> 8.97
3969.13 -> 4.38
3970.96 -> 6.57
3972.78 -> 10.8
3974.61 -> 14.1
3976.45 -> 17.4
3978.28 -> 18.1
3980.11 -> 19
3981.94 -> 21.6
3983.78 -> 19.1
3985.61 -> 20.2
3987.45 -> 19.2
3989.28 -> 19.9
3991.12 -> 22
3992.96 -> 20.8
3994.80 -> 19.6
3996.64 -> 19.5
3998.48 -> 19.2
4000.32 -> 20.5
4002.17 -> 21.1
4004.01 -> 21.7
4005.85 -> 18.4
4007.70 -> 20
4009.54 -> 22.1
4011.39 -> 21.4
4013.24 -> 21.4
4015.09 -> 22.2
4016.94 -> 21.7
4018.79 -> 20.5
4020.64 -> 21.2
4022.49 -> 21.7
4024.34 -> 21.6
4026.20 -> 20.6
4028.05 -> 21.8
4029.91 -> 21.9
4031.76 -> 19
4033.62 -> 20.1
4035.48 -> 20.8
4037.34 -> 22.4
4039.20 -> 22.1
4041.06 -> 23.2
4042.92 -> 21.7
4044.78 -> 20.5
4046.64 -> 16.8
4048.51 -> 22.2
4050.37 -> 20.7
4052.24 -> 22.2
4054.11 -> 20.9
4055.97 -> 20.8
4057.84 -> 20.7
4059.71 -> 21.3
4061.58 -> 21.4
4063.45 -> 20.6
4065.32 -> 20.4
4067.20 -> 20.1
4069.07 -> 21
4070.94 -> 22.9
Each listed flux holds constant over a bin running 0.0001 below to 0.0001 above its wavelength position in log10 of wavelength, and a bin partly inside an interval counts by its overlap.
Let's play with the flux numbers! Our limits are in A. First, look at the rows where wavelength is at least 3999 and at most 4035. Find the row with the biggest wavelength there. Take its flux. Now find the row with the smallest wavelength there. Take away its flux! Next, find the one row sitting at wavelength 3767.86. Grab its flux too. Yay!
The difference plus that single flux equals 16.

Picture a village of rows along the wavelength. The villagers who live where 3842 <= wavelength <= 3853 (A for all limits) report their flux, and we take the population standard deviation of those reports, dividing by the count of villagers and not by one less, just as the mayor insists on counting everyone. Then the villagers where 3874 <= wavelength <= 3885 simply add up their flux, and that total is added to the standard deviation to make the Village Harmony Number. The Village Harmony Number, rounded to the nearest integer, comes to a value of 106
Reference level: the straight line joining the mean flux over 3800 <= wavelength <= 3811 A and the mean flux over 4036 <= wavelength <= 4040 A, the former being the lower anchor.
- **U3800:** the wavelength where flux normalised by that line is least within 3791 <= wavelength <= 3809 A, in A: 3799.23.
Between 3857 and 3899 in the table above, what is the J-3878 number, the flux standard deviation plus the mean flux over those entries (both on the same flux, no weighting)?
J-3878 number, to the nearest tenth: 19.7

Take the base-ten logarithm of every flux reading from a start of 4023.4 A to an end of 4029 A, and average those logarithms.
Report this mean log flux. 1.33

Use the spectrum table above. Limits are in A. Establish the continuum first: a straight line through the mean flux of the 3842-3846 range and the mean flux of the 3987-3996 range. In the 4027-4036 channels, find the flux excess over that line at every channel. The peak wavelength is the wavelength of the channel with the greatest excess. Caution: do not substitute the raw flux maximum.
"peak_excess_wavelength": 4029.91 A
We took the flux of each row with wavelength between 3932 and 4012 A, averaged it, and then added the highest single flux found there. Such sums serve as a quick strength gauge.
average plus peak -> 38.8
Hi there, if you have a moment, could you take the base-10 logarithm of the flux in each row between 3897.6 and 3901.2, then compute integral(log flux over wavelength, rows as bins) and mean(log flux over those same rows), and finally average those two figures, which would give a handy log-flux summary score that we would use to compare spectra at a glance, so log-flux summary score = 2.89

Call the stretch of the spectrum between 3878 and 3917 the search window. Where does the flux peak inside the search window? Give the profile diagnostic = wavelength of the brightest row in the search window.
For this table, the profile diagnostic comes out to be 3912.87 A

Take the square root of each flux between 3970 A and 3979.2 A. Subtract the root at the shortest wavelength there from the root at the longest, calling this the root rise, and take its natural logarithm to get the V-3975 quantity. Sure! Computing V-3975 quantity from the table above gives 1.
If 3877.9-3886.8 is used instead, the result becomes -2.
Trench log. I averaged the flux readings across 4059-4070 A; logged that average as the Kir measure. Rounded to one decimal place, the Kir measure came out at 20.8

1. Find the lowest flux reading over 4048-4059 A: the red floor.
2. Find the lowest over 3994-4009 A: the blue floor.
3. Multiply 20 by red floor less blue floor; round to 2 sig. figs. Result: 46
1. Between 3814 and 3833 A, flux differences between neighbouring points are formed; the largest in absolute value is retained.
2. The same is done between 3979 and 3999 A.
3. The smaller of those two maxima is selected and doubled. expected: 5.2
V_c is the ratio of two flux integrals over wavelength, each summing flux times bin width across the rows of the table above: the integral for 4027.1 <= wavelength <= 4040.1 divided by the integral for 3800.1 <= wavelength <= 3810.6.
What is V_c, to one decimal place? 1.4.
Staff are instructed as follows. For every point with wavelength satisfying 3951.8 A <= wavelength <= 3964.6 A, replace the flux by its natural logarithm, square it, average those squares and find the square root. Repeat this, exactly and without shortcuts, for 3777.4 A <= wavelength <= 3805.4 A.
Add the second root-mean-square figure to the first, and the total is 5.73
